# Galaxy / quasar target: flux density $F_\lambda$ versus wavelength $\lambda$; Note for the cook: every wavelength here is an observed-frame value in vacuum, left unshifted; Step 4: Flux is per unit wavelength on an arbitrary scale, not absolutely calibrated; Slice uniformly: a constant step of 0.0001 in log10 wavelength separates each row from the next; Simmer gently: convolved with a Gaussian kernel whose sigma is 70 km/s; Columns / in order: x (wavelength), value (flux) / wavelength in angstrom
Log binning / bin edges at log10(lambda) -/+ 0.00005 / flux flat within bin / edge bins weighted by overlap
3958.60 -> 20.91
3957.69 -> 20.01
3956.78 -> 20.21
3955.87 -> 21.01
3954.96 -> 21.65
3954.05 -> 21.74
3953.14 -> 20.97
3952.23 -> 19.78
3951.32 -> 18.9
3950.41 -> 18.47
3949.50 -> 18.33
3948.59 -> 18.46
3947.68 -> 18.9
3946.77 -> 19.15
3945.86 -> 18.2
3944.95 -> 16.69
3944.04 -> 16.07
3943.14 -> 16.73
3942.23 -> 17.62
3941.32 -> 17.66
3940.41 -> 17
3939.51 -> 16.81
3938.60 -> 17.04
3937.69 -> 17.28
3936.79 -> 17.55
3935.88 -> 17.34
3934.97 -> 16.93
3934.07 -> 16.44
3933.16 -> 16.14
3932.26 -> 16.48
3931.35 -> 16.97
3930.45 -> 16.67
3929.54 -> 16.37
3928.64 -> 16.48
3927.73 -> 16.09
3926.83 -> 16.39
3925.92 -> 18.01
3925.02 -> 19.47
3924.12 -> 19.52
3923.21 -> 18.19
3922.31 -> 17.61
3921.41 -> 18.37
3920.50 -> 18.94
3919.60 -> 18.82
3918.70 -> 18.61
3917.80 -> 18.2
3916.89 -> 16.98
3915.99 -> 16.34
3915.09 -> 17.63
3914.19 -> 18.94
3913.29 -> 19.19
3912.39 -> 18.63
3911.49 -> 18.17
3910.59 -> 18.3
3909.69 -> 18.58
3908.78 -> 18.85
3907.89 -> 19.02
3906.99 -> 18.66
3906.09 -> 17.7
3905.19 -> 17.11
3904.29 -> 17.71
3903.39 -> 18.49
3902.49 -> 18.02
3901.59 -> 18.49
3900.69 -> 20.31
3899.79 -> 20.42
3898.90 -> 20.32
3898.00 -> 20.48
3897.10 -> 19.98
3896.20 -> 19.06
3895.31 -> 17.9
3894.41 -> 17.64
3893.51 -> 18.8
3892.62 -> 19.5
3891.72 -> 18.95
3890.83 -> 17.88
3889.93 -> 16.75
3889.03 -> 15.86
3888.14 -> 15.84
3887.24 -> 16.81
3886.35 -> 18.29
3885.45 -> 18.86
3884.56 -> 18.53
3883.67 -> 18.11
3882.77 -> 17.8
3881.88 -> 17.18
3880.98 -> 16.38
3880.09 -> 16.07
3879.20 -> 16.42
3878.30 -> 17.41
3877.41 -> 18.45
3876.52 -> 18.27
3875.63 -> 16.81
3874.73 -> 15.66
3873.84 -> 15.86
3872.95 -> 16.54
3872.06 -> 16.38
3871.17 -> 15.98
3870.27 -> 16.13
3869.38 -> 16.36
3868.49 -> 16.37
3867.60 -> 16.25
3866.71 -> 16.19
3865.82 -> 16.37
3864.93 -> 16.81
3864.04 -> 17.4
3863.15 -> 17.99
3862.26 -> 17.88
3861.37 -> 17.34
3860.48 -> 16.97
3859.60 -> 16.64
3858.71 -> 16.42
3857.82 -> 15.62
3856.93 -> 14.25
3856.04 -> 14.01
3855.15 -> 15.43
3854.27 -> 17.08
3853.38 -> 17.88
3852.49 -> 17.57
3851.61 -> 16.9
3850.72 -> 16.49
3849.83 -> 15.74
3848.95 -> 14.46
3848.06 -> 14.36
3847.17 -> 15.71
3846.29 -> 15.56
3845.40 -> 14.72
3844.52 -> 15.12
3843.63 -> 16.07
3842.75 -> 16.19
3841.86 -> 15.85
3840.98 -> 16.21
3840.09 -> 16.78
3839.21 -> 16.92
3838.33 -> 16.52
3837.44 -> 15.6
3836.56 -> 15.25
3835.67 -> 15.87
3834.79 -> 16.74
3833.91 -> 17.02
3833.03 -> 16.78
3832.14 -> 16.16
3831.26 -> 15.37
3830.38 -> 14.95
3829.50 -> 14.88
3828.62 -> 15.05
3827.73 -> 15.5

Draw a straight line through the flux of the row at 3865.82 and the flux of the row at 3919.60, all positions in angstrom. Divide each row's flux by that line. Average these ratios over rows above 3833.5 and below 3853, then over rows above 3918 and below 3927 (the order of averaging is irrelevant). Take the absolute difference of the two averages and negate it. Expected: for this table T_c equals -0.07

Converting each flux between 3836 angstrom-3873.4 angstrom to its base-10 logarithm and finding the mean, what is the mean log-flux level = 1.21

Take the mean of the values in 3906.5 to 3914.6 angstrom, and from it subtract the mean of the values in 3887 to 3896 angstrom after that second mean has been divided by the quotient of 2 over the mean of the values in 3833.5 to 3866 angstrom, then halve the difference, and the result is -62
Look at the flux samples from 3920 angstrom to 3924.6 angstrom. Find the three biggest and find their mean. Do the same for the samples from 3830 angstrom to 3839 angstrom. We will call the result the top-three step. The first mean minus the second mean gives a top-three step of 2.1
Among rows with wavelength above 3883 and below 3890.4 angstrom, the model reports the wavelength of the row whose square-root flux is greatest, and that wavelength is 3885.45 angstrom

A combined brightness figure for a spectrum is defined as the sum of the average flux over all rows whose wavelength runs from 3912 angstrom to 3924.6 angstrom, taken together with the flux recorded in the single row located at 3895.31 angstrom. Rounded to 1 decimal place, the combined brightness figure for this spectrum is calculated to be 36.2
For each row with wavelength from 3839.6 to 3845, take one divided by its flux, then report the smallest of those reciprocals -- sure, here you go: 0.0596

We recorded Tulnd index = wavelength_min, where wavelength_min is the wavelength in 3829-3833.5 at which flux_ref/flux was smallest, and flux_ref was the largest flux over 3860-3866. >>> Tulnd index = 3833.03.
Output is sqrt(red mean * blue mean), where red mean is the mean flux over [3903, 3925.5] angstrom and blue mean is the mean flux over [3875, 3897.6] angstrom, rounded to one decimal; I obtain 18.0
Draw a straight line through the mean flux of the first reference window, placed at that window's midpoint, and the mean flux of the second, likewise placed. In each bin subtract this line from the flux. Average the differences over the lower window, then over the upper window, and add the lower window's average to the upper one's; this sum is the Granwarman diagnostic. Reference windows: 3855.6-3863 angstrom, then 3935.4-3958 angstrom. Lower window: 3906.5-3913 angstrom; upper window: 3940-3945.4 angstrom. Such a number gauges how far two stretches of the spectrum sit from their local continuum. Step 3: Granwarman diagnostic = -0.4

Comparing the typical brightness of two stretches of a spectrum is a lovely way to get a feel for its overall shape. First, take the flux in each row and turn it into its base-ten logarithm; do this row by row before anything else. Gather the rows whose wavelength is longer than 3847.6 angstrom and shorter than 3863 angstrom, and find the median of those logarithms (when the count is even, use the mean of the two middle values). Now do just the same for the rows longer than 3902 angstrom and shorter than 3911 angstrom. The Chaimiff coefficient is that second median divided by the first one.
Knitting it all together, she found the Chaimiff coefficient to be 1.039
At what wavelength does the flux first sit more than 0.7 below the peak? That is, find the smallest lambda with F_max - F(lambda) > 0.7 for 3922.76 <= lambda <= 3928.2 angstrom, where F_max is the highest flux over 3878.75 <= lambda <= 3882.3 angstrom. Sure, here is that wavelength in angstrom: 3926.83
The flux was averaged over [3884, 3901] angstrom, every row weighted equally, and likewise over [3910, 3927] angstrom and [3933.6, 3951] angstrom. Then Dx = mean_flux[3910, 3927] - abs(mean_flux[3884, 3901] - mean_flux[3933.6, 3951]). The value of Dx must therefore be 17.2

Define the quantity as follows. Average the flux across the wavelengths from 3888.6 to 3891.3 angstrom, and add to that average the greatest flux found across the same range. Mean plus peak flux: 34.7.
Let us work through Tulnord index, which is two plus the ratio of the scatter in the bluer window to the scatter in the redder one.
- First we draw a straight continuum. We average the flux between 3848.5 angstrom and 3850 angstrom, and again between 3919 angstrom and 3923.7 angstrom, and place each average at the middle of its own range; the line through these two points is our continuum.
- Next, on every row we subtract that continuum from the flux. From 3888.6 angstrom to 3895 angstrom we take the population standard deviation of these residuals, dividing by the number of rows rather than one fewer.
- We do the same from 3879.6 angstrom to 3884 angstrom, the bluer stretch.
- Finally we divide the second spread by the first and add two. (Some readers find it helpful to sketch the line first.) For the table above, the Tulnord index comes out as 2.6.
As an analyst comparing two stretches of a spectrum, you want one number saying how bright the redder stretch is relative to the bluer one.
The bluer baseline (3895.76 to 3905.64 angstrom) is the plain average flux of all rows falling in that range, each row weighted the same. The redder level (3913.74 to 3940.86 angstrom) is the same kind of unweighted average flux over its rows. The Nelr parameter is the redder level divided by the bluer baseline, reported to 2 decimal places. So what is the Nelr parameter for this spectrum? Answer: 0.91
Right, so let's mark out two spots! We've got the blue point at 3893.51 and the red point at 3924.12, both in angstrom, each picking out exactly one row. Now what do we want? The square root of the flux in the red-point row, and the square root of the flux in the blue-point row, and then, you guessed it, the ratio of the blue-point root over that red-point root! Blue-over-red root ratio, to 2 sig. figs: 0.98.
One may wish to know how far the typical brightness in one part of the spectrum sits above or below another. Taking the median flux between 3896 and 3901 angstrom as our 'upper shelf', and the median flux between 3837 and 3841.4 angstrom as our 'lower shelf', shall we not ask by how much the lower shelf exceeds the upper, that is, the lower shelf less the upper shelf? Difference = -3.8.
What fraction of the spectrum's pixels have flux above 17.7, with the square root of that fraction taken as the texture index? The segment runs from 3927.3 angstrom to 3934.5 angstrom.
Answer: 0.0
